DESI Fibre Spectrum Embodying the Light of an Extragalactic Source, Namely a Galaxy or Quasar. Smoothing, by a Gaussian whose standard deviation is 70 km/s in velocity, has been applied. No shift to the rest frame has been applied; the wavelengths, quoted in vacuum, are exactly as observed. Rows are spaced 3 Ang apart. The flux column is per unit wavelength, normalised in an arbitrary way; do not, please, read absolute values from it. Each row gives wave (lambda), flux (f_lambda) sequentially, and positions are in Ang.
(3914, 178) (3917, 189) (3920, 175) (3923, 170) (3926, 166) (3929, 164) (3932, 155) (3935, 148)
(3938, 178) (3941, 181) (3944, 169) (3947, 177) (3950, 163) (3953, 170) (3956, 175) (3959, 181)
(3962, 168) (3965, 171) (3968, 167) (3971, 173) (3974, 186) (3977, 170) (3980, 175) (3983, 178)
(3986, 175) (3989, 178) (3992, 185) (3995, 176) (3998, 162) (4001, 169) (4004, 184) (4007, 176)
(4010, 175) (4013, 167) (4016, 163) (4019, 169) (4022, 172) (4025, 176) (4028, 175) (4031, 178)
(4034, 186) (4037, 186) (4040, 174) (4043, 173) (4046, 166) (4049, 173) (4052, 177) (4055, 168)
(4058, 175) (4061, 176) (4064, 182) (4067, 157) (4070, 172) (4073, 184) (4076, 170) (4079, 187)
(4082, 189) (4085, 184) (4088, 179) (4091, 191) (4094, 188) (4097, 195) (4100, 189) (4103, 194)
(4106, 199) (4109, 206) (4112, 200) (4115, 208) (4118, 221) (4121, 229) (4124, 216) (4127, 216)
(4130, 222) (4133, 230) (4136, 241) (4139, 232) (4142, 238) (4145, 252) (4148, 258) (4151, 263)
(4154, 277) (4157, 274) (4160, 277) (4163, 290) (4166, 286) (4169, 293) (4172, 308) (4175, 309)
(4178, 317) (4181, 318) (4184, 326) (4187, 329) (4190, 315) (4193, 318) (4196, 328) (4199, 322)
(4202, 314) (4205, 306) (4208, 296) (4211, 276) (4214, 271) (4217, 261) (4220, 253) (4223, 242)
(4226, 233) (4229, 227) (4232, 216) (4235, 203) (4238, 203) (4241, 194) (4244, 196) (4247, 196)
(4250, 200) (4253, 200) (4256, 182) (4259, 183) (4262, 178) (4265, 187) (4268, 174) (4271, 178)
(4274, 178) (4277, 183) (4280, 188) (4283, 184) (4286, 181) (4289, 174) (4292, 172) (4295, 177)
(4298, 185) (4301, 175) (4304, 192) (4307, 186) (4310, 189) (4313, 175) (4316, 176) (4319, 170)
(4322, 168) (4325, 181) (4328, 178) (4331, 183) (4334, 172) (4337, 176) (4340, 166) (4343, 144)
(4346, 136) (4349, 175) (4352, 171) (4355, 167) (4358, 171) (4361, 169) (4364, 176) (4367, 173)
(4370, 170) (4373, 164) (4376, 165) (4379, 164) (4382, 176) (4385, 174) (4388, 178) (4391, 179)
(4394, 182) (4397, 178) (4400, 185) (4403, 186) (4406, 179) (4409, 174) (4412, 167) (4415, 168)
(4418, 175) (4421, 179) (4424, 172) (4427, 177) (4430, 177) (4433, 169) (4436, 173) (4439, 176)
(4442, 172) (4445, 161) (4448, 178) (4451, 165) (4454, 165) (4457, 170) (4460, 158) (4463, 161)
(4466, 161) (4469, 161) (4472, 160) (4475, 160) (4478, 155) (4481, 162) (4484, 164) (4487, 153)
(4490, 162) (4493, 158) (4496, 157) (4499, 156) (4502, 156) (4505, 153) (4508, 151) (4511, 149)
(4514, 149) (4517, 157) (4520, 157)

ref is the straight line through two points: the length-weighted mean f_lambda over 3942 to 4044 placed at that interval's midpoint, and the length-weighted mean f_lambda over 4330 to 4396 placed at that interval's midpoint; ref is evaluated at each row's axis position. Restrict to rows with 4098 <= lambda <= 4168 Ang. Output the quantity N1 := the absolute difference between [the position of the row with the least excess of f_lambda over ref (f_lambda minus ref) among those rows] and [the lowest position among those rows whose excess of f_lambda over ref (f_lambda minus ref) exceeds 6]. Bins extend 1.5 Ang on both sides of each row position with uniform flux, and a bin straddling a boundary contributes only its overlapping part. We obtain 0 Ang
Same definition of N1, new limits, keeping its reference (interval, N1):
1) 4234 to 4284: 33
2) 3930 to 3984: 6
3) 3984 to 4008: 6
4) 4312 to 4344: 18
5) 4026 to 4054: 12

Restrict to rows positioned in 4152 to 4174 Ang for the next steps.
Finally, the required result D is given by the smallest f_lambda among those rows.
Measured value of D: 274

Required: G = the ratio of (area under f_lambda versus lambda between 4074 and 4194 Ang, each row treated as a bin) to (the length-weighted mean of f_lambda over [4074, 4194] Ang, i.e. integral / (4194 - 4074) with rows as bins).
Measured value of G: 120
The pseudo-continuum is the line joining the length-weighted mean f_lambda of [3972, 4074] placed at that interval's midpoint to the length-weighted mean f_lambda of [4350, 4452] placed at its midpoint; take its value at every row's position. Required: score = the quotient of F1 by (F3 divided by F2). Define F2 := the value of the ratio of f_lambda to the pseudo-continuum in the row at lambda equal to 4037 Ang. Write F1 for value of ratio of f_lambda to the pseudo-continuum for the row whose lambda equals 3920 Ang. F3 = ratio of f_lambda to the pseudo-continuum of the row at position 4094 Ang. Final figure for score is 1.0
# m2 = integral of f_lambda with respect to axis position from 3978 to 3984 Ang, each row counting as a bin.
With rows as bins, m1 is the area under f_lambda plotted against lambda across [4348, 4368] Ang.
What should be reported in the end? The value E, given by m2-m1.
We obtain -2377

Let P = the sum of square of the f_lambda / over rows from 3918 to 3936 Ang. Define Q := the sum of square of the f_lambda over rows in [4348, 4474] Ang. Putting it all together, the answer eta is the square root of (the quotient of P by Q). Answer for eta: 0.4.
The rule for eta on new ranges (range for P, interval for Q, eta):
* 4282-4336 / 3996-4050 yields 1.0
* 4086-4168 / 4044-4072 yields 2.3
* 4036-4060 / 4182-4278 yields 0.4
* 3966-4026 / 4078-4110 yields 1.2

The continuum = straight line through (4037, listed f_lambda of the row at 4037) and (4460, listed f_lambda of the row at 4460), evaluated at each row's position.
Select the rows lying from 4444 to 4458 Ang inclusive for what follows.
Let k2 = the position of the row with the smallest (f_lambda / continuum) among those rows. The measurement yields 4445 Ang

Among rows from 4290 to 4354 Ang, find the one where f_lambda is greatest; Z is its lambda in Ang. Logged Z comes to 4304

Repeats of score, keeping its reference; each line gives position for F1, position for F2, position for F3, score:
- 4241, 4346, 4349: 0.9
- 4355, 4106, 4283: 1.0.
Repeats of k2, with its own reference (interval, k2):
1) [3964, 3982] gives 3968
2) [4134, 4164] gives 4139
